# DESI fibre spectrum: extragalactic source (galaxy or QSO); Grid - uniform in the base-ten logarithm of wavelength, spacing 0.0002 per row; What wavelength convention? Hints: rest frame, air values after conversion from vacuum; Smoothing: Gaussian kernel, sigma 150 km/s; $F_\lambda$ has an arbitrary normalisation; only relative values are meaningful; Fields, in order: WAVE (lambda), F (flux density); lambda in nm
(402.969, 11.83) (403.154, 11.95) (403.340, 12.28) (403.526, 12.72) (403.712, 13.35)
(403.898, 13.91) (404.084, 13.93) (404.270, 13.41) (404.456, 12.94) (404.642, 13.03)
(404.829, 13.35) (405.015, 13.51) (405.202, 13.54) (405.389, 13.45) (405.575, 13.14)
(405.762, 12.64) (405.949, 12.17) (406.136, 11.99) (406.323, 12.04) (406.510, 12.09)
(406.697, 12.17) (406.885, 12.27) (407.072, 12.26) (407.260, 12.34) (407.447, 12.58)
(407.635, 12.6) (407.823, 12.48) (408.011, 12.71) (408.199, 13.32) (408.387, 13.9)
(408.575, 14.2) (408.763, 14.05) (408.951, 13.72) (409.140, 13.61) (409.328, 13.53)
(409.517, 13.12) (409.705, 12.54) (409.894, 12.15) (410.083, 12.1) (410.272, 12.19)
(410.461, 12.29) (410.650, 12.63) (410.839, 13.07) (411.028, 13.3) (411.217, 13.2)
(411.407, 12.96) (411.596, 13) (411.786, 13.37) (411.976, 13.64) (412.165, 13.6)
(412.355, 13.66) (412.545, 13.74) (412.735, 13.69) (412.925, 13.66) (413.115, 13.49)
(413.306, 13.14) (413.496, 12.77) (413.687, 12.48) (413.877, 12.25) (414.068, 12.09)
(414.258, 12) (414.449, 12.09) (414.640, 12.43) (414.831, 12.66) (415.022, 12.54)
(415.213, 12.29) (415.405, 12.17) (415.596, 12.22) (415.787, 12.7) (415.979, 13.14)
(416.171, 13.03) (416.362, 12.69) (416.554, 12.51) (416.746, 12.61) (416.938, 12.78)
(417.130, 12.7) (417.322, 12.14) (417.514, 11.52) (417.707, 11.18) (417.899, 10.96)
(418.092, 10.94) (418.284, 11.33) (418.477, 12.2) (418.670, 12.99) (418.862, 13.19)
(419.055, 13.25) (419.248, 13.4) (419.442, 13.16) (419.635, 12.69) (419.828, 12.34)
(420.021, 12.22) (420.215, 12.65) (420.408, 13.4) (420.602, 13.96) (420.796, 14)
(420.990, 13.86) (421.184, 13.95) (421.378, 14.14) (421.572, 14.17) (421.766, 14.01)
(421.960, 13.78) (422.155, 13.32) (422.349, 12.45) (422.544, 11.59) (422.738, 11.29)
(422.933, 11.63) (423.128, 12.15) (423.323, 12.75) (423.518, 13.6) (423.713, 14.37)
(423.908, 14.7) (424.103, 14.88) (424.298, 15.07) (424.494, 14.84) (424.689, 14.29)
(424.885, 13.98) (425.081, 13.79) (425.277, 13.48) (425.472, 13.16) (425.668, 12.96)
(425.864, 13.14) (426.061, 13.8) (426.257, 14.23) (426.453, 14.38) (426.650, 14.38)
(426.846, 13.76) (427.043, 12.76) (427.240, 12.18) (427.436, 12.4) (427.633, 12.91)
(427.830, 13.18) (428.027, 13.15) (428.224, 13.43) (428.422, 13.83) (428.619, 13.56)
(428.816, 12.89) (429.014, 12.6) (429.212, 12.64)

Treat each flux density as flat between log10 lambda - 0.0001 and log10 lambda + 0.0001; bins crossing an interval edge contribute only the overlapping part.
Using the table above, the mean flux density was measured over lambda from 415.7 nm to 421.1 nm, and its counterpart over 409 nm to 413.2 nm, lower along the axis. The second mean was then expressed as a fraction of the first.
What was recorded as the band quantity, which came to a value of 1.04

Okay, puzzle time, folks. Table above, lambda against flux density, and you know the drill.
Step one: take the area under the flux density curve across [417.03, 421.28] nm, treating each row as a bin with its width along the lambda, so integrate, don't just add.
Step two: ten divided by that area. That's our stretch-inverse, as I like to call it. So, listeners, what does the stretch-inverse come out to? 0.19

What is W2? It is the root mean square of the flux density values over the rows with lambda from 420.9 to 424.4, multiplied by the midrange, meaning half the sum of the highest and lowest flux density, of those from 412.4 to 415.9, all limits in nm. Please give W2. 173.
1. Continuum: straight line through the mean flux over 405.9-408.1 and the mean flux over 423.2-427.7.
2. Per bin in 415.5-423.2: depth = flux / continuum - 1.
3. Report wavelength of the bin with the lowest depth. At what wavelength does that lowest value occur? 418.092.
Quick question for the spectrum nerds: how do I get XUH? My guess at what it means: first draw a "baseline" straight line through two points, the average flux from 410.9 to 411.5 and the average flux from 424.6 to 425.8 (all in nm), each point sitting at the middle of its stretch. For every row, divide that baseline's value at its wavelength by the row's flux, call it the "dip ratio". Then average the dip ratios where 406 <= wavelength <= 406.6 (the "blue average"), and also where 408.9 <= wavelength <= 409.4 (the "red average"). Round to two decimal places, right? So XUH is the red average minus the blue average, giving -0.12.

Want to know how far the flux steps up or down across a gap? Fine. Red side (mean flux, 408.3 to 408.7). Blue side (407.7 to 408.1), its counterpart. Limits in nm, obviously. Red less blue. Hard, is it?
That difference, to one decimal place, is 1.5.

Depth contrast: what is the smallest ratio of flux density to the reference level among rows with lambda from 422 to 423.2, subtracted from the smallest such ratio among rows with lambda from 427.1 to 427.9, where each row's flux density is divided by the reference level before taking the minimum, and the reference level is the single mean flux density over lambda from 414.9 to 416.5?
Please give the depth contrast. 0.07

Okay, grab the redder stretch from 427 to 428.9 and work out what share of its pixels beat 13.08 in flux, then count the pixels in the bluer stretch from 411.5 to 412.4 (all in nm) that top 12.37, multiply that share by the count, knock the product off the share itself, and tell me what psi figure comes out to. -2.00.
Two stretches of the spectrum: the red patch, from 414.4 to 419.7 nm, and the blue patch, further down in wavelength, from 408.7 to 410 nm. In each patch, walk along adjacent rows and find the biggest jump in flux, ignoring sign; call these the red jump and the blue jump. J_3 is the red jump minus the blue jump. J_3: 0.3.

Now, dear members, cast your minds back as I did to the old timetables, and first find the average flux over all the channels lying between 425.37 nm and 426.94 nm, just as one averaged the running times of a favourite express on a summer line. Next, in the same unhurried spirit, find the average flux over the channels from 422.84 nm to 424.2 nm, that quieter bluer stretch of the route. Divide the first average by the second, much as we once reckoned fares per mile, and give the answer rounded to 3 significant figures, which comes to 1.02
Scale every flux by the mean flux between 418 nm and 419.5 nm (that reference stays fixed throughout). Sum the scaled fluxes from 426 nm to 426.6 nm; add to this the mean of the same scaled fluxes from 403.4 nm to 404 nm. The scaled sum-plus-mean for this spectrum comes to 4.44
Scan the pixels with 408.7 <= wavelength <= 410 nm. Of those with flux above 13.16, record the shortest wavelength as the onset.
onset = 408.763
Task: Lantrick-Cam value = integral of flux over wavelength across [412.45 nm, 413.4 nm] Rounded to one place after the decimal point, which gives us 12.9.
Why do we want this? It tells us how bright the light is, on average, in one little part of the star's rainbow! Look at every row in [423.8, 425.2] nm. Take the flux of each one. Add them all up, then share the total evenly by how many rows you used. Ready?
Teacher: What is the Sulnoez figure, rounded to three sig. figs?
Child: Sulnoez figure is 14.5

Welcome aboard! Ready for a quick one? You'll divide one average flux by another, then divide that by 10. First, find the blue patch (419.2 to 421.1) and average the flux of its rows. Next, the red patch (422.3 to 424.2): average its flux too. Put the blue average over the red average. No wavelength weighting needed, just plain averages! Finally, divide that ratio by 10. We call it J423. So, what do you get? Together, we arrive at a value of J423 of 0.102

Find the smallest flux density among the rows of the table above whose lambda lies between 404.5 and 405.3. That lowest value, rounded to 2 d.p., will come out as 13.03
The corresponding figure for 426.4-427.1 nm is 12.76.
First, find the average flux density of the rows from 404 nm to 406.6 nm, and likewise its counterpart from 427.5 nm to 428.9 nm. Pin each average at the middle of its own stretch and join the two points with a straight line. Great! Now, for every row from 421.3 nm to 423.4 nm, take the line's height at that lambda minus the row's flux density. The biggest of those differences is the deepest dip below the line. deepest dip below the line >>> 1.9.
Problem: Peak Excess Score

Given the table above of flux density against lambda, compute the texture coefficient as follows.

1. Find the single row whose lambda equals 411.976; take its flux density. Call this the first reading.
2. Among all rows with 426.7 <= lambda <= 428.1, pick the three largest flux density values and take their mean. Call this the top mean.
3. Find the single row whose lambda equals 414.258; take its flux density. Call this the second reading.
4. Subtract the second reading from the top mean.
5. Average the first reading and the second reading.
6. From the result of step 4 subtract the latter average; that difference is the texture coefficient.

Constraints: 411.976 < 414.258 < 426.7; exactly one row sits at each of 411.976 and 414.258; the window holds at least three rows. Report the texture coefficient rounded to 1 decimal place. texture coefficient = -11.5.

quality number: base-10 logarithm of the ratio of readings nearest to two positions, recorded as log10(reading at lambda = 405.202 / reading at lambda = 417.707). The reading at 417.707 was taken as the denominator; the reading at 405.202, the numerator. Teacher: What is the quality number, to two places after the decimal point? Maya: 0.08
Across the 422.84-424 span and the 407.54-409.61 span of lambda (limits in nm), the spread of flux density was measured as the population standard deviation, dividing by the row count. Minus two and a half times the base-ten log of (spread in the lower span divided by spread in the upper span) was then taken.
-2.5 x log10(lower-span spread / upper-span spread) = 0.74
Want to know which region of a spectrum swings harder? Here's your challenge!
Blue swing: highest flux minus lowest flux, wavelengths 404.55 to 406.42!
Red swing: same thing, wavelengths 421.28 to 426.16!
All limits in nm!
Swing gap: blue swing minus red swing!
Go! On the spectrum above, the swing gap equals -2.2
